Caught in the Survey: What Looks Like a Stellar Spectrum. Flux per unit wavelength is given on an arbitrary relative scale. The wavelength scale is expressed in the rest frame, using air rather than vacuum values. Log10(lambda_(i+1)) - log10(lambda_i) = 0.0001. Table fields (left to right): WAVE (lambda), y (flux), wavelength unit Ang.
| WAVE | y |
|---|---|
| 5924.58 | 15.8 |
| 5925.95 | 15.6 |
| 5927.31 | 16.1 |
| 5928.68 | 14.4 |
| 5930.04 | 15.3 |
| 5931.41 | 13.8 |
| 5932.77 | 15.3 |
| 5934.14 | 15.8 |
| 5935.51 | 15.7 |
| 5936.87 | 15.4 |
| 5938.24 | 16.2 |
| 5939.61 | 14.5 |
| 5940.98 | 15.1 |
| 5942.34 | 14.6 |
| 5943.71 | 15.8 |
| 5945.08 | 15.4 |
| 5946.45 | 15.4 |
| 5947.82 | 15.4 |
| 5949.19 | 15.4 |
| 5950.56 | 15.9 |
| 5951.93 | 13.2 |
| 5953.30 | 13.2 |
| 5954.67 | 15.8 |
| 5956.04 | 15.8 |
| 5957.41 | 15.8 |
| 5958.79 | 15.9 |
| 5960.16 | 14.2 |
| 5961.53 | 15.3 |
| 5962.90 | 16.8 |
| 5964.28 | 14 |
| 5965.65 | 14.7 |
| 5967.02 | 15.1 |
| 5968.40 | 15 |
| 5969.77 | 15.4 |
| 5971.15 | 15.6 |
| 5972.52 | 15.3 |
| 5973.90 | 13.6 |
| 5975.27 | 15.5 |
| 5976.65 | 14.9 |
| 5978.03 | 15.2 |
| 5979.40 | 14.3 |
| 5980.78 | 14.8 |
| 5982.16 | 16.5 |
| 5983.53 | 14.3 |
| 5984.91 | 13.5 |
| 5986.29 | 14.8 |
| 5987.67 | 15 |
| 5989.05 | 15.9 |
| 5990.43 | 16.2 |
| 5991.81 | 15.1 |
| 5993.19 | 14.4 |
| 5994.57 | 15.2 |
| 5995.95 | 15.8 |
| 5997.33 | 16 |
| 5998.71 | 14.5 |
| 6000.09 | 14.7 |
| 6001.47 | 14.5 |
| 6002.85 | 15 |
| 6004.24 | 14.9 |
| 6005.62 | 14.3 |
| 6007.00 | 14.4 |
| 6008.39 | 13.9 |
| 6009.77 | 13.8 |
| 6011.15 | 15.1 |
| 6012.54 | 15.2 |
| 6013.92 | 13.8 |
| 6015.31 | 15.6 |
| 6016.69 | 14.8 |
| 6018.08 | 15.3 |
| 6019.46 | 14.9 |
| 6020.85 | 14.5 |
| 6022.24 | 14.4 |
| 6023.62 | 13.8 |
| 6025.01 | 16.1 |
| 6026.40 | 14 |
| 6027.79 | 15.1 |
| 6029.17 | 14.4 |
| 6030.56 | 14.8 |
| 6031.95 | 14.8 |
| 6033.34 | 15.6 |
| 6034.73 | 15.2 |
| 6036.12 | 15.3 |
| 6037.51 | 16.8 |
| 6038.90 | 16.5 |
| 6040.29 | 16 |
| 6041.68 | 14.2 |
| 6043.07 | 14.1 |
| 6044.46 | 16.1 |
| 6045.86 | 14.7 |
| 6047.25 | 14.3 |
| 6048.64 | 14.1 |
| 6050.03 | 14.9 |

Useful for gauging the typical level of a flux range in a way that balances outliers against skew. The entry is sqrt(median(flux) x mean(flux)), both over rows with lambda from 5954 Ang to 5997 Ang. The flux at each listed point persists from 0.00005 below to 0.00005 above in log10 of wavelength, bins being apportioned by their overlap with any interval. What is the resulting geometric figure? 15.18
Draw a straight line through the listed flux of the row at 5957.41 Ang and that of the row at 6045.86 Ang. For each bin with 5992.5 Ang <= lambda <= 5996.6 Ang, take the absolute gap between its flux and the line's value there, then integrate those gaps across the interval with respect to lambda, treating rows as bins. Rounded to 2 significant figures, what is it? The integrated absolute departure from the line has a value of 2.2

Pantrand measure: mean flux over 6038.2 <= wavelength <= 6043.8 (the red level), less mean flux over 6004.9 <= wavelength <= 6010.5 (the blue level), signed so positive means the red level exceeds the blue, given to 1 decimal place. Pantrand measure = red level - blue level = 1.1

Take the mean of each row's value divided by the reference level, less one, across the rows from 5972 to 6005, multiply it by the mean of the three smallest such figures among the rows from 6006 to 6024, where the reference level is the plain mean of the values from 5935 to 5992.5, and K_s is 0.0008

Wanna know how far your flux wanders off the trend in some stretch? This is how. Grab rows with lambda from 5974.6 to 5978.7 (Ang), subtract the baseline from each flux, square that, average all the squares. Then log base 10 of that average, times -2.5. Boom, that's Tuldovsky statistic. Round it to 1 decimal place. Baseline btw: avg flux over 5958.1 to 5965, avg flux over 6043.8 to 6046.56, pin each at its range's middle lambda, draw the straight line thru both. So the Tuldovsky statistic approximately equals 3.0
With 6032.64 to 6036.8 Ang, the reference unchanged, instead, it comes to 3.8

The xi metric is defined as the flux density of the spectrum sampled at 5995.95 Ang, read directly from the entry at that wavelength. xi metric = 15.8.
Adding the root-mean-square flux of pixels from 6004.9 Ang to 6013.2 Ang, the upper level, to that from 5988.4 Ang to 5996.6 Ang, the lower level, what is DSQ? 29.9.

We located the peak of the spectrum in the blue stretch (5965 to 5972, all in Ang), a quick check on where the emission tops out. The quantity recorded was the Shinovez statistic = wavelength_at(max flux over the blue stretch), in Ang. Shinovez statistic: 5971.15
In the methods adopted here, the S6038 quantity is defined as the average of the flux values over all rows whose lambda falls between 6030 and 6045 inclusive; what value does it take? 15.40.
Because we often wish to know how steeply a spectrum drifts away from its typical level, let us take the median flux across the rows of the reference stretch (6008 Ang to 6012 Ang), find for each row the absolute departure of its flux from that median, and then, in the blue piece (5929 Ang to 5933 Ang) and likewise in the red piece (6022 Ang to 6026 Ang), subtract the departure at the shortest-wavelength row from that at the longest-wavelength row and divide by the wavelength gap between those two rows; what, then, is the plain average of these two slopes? 0.31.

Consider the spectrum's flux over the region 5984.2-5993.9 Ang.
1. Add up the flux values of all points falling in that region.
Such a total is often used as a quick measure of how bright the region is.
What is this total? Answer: 105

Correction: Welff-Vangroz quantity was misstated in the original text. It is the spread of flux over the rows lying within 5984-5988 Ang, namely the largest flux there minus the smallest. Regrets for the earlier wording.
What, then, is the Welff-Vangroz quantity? 1.5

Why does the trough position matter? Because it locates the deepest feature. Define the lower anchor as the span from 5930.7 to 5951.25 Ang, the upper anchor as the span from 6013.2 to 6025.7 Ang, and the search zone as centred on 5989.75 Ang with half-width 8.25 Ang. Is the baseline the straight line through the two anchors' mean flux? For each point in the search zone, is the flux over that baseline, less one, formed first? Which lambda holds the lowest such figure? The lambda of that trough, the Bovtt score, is 5984.91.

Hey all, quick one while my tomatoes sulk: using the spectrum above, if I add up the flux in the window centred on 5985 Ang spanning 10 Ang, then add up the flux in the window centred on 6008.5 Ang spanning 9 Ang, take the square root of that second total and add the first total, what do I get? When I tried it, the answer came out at 115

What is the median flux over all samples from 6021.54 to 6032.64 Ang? 14.6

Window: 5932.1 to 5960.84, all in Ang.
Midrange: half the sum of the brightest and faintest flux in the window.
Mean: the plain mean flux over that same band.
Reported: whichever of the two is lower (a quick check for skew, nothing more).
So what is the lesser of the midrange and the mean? 14.7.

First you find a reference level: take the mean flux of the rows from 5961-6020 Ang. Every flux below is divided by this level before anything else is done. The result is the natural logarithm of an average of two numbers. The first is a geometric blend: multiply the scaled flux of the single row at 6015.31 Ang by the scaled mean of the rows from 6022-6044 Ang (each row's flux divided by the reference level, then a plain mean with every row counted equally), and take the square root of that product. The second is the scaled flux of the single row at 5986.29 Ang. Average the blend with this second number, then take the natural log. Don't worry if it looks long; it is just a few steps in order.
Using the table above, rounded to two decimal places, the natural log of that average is 0.01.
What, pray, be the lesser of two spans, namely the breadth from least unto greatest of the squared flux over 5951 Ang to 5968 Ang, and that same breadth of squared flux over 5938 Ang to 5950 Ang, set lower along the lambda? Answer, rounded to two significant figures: 52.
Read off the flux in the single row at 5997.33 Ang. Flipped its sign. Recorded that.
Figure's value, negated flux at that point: -16.0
